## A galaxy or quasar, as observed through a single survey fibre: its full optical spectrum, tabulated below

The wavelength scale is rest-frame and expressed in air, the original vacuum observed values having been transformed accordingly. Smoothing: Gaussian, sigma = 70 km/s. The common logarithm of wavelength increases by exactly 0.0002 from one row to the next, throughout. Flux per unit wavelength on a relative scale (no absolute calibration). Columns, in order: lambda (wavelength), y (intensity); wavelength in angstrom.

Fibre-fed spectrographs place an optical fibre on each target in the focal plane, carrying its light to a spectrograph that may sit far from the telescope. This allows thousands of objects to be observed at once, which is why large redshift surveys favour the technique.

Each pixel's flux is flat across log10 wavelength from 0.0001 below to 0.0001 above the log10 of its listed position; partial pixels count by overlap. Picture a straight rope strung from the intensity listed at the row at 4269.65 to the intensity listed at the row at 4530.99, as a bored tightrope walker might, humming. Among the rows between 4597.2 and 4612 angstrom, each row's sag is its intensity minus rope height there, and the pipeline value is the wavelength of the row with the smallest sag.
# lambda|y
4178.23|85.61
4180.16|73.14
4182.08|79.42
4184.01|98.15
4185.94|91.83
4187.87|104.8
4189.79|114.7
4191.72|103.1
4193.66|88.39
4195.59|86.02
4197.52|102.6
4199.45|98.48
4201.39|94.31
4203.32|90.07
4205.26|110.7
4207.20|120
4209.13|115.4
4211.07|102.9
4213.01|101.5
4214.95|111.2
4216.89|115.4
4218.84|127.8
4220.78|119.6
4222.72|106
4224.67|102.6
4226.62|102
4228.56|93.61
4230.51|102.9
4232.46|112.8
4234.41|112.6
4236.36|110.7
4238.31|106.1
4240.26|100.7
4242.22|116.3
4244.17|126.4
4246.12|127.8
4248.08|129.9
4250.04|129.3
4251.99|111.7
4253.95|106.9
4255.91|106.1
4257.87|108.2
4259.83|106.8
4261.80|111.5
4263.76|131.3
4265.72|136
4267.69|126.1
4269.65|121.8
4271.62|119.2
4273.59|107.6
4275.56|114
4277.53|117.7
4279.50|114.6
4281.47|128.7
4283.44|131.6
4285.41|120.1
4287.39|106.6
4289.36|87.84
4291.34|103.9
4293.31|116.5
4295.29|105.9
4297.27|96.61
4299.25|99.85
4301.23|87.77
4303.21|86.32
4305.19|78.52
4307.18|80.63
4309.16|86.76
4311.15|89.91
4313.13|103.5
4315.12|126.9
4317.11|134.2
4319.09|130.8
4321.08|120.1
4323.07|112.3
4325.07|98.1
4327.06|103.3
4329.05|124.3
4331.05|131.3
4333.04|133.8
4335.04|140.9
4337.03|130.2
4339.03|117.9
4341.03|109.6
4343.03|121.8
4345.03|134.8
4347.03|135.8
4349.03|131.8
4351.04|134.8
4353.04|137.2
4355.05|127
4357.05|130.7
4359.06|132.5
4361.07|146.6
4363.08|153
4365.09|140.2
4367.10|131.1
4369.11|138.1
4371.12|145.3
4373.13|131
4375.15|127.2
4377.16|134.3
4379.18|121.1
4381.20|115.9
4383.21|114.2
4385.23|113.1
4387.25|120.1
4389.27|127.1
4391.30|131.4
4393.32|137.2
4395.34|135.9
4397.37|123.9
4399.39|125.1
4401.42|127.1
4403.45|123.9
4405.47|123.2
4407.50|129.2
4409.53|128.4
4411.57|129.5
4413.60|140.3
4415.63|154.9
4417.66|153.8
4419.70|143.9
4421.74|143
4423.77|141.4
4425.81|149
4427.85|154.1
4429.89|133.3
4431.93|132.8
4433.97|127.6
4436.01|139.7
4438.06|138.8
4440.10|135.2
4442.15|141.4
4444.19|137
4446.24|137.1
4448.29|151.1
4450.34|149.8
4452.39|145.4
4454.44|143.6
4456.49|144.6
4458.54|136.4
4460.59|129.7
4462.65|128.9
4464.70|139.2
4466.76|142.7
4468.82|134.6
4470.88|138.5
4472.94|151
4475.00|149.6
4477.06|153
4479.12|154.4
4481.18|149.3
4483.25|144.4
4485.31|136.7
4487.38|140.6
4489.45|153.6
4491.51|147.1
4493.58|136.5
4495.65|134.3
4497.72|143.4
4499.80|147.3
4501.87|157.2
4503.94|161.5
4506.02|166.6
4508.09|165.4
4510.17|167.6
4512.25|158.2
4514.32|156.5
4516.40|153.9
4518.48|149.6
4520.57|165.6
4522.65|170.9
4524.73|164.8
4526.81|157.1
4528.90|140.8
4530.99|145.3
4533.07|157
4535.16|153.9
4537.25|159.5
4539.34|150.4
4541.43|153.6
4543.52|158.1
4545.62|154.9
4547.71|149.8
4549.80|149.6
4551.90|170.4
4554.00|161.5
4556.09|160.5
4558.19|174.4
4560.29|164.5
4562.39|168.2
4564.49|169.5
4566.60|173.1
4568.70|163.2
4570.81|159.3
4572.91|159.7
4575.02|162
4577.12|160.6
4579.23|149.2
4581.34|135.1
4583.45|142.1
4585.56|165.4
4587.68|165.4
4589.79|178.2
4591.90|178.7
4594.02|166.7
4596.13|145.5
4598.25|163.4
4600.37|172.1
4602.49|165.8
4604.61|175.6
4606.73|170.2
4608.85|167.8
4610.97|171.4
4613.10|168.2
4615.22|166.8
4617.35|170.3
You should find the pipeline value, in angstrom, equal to 4598.25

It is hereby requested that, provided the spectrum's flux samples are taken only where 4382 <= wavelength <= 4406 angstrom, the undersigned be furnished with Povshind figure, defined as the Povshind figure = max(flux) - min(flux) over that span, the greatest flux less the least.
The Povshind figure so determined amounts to 24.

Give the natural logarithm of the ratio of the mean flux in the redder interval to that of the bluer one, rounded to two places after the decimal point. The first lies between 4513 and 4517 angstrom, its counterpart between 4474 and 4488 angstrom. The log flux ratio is 0.06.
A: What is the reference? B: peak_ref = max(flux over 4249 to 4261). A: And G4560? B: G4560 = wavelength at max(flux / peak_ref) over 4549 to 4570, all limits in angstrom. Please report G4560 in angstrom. 4558.19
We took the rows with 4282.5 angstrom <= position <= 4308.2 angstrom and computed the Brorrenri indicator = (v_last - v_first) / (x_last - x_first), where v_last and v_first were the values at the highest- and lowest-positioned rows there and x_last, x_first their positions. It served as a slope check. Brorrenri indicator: -2.1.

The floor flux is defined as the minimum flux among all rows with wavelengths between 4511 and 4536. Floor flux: 140.8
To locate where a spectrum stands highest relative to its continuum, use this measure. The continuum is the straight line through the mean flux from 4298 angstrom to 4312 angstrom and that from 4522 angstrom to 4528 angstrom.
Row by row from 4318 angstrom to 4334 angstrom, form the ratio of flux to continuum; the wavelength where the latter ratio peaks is 4319.09 angstrom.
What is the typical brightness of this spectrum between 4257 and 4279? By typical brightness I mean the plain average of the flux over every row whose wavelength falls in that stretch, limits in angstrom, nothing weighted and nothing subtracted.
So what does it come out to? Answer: 118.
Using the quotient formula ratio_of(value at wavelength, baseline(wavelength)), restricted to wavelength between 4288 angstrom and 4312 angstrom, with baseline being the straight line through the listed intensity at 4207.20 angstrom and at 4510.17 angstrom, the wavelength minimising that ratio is 4305.19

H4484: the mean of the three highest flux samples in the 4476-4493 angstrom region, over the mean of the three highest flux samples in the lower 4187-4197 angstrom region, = 1.43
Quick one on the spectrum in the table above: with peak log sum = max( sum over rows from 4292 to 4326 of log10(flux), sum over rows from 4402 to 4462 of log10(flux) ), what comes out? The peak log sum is 62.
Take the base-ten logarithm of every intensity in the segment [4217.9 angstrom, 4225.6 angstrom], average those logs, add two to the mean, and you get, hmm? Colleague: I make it 4.06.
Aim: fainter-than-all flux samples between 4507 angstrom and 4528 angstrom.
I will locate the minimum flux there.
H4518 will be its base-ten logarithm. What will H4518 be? 2.17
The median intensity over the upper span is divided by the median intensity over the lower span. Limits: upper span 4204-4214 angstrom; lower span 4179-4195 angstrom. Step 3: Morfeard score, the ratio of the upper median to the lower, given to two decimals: 1.17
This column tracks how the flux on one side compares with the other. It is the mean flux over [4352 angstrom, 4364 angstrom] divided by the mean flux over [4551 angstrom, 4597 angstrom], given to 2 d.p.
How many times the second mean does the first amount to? 0.85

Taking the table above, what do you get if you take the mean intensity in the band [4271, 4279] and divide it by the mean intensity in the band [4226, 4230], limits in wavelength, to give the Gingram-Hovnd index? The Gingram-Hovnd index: 1.17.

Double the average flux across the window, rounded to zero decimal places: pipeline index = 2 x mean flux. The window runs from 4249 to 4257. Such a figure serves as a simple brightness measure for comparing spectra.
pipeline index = 227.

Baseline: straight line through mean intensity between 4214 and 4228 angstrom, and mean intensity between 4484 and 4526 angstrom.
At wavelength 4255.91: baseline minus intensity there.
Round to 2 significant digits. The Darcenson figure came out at 11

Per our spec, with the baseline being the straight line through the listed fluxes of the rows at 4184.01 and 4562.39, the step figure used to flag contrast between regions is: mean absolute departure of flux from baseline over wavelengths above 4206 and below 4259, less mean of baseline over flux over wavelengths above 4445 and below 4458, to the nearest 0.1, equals 7.6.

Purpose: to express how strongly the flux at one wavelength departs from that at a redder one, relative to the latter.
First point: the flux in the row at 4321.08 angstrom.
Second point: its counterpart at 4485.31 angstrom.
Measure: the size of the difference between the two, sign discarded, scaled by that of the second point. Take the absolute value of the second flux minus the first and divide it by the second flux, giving 0.12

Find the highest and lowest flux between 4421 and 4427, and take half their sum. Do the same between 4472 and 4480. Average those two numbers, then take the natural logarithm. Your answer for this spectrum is 5.00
